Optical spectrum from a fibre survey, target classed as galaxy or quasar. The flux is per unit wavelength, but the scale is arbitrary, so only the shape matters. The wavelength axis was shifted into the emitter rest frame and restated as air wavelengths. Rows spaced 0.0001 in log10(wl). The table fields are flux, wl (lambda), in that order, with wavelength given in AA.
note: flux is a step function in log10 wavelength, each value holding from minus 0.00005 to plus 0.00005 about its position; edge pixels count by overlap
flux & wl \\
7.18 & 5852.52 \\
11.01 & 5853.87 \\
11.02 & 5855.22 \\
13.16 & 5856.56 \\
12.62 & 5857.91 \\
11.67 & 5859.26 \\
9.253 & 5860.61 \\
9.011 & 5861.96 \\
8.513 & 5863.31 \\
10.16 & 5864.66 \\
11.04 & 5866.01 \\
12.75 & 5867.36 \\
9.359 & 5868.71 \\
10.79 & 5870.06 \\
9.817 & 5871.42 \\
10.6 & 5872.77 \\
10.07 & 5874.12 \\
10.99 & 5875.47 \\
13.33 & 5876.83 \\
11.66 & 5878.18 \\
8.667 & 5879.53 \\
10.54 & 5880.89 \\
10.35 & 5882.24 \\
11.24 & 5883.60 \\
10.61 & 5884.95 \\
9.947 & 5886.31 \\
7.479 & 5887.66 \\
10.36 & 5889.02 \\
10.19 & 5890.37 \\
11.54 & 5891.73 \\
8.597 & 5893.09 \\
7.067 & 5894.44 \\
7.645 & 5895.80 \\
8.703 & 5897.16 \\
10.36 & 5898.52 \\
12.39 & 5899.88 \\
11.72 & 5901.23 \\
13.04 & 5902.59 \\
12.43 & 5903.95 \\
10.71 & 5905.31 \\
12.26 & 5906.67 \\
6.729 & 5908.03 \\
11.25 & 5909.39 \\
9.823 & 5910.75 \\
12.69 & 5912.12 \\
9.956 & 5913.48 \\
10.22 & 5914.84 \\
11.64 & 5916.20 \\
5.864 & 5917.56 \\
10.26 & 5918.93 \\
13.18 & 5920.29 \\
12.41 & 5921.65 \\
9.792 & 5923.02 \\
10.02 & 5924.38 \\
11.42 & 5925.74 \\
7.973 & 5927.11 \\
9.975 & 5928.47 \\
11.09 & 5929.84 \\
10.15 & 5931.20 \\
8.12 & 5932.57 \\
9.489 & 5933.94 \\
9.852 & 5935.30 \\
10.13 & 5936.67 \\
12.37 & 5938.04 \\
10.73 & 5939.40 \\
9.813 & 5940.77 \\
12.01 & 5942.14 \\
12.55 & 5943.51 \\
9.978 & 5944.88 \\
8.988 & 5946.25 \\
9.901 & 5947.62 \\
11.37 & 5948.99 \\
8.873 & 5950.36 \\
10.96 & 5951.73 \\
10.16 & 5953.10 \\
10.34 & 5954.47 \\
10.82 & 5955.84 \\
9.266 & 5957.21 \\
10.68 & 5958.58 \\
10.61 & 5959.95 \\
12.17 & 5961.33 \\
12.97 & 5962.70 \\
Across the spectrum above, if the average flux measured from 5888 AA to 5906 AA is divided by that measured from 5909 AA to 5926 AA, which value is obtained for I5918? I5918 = 0.97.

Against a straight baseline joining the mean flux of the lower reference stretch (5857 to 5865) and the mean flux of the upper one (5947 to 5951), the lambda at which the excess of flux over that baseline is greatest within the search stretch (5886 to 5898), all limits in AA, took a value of 5891.73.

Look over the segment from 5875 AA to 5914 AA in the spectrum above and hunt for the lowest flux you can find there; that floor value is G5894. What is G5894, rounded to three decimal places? 6.729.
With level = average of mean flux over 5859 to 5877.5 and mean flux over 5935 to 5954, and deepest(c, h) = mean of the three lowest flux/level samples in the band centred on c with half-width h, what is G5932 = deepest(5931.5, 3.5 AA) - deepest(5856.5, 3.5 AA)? -0.19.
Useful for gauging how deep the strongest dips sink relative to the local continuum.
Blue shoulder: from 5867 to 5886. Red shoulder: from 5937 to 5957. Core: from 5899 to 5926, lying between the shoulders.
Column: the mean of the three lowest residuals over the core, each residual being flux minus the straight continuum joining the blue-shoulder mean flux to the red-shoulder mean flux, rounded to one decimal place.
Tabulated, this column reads -3.2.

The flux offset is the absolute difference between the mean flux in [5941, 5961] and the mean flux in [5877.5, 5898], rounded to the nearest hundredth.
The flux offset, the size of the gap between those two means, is 0.83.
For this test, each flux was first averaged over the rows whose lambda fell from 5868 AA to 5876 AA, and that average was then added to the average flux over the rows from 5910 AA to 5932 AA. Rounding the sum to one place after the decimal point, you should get 20.7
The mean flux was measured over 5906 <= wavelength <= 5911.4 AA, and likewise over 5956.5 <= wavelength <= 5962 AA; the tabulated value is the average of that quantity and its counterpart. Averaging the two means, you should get 10.3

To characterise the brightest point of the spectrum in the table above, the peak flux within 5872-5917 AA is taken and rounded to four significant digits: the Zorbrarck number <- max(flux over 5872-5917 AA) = 13.33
